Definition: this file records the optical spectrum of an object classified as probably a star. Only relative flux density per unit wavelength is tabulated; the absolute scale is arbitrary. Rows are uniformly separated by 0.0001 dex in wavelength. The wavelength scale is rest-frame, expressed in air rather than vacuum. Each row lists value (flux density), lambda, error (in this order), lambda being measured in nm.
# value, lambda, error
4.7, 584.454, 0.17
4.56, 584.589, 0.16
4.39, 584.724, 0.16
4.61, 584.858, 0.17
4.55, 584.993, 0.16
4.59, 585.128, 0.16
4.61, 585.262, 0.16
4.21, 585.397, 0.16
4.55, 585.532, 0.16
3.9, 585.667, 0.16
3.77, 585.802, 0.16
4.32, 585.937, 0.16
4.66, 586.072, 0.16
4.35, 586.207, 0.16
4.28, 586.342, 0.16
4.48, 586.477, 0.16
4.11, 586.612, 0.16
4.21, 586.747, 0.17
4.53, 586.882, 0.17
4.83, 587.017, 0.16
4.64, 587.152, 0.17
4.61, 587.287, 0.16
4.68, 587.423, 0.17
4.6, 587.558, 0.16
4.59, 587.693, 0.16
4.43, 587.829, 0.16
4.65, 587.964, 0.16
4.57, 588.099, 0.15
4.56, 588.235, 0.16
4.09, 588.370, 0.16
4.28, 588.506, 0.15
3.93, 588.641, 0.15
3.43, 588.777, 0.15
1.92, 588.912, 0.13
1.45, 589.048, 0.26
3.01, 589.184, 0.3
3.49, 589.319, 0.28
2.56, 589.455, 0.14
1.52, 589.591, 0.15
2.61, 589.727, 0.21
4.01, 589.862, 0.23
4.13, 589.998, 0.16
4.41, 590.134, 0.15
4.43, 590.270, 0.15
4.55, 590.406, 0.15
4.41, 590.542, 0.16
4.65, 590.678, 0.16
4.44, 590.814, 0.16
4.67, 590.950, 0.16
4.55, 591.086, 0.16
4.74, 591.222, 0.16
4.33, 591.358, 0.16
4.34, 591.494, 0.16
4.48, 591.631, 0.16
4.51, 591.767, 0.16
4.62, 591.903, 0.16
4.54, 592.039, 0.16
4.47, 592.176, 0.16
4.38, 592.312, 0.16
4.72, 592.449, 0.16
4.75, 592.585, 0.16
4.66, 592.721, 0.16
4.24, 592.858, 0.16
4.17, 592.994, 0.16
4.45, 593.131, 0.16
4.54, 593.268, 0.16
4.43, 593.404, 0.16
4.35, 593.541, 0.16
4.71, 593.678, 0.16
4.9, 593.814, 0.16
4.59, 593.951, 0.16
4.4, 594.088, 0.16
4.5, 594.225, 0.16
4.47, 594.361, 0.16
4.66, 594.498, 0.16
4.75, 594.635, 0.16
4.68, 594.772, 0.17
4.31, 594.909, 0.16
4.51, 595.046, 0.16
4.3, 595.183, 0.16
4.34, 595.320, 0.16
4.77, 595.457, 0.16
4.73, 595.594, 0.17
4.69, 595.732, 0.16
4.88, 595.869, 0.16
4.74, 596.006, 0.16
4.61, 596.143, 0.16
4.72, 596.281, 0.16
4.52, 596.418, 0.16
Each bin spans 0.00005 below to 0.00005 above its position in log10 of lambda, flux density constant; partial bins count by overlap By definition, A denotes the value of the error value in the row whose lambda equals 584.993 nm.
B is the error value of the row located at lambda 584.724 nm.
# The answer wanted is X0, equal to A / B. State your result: 1.00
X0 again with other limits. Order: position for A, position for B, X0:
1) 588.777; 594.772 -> 0.88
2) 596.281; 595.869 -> 1.00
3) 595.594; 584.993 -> 1.06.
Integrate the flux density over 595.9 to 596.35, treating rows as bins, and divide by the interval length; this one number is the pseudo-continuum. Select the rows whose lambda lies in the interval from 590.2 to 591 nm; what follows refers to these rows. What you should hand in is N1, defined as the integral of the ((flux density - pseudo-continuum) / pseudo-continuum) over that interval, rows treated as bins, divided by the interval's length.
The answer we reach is -0.039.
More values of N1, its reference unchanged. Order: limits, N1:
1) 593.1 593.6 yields -0.056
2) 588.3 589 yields -0.262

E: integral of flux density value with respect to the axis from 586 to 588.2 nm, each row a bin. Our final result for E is 9.9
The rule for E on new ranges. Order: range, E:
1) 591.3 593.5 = 9.8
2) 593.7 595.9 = 10.1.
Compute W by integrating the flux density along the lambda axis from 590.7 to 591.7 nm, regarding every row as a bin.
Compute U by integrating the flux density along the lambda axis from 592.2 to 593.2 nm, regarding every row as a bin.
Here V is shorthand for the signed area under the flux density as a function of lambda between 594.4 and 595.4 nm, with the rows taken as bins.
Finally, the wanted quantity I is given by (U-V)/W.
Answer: -0.01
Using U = 4.48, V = 4.5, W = 4.514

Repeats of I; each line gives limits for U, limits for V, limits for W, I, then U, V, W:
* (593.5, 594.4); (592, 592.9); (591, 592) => 0.01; 4.11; 4.1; 4.516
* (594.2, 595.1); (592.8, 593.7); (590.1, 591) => 0.04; 4.10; 4.0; 4.058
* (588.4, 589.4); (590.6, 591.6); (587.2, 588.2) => -0.31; 3.10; 4.5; 4.588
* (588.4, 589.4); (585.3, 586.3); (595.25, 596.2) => -0.26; 3.10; 4.3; 4.447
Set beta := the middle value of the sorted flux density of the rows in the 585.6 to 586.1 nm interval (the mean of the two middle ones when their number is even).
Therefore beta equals 4.11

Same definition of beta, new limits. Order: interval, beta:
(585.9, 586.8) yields 4.32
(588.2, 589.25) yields 3.68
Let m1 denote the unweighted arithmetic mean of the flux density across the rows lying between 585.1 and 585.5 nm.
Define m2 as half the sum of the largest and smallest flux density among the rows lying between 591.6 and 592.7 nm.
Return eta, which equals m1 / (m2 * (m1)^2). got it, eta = 0.049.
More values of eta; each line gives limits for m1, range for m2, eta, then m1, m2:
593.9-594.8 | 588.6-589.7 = 0.081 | 4.6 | 2.7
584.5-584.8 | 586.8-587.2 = 0.048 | 4.5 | 4.7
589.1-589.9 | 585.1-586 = 0.083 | 2.9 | 4.2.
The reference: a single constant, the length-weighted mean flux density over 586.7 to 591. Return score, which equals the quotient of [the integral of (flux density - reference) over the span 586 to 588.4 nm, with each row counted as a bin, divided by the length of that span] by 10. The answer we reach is 0.054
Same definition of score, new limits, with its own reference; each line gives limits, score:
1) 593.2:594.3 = 0.059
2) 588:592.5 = 0.001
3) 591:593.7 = 0.054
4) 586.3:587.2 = 0.048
